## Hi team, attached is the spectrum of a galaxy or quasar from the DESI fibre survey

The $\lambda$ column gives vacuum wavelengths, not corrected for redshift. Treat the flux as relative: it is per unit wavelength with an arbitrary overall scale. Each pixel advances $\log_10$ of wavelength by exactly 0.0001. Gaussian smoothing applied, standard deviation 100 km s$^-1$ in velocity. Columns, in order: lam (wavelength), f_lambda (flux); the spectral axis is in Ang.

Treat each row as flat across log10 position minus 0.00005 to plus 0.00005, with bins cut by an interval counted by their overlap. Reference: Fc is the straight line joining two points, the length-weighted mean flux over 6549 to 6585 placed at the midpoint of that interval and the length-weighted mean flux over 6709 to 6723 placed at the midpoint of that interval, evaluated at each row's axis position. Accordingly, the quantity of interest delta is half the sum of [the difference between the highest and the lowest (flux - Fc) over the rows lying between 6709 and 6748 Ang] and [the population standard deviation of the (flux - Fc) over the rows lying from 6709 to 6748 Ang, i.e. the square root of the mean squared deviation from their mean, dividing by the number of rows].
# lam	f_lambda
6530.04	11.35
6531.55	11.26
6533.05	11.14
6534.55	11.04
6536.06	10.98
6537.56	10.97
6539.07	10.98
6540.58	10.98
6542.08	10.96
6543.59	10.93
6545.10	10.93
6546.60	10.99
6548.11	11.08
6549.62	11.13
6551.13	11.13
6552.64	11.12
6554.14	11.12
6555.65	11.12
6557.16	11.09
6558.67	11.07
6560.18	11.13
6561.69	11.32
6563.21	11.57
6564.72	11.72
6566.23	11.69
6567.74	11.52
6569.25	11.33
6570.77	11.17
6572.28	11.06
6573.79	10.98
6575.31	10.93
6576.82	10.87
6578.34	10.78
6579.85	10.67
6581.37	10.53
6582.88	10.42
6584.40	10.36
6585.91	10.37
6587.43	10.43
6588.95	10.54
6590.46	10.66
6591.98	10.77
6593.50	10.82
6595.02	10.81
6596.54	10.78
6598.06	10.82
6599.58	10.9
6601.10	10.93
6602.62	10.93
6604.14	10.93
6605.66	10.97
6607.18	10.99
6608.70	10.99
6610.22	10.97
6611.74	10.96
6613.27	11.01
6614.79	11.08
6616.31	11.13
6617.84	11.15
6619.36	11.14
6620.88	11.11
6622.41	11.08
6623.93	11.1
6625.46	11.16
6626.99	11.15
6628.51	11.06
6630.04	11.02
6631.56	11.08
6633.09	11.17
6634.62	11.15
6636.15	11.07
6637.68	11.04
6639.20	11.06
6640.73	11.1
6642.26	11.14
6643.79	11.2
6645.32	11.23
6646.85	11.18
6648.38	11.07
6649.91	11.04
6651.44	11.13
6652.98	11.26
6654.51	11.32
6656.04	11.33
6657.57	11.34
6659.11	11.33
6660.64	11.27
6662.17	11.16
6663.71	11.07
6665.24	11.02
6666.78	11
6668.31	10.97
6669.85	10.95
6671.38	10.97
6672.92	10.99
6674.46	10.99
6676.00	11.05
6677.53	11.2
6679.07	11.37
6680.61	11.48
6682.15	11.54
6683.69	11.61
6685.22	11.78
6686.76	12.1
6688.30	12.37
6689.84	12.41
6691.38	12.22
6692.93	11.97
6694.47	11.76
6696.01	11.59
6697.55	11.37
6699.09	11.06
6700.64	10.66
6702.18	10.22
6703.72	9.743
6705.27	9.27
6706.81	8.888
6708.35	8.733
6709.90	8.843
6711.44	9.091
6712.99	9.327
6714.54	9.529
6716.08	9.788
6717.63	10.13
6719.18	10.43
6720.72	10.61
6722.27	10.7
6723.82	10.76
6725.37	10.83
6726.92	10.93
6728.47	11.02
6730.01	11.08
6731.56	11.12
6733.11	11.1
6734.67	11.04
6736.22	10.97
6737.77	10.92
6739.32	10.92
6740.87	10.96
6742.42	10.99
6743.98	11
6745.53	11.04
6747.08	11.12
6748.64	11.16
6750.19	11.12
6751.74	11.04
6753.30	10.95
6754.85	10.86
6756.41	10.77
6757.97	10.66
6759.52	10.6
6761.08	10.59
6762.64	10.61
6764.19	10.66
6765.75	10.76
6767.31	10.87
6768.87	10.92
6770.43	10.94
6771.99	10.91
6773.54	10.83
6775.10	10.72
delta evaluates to 1.7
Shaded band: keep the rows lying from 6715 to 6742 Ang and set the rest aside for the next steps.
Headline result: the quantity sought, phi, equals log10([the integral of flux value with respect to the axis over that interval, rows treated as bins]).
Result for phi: 2.46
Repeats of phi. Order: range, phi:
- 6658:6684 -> 2.46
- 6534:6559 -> 2.44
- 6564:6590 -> 2.45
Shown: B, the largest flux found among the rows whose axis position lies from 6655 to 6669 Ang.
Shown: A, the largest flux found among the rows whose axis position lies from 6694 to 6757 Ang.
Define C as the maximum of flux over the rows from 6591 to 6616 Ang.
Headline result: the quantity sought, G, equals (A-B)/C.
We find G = 0.04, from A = 11.76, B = 11.34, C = 11.08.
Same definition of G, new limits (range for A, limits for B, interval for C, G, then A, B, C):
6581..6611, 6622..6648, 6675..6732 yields -0.02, 10.99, 11.23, 12.41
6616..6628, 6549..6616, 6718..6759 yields -0.05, 11.16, 11.72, 11.16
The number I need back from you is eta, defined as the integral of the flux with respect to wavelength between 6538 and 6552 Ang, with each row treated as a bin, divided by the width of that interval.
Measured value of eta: 11.0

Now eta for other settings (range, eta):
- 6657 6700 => 11.4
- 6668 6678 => 11.0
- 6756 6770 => 10.7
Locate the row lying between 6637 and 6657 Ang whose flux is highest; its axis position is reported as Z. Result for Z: 6656.04 Ang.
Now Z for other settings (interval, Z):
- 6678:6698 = 6689.84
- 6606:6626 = 6625.46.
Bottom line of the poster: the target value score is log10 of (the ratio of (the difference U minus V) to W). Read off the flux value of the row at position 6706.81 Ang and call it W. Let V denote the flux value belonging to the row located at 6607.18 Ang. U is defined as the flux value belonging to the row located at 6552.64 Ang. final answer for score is -1.83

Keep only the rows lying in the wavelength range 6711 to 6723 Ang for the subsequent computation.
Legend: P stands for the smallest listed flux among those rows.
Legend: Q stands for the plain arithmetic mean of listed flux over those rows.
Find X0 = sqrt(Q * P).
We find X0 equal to 9.5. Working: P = 9.091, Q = 10.0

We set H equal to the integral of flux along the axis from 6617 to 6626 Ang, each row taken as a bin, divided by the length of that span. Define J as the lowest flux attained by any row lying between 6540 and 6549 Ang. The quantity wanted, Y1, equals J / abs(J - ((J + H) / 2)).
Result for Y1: 116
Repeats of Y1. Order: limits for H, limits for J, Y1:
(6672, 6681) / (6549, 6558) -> 338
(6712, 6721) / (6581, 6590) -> 46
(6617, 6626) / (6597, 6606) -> 72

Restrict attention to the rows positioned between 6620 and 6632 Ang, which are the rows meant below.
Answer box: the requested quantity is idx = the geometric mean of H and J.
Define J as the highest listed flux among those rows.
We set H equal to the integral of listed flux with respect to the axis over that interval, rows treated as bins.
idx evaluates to 38.6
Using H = 133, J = 11.16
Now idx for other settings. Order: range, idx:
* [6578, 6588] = 33.6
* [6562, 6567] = 26.1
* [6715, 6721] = 25.5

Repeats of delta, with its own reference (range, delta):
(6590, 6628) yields 0.5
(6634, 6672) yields 0.3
